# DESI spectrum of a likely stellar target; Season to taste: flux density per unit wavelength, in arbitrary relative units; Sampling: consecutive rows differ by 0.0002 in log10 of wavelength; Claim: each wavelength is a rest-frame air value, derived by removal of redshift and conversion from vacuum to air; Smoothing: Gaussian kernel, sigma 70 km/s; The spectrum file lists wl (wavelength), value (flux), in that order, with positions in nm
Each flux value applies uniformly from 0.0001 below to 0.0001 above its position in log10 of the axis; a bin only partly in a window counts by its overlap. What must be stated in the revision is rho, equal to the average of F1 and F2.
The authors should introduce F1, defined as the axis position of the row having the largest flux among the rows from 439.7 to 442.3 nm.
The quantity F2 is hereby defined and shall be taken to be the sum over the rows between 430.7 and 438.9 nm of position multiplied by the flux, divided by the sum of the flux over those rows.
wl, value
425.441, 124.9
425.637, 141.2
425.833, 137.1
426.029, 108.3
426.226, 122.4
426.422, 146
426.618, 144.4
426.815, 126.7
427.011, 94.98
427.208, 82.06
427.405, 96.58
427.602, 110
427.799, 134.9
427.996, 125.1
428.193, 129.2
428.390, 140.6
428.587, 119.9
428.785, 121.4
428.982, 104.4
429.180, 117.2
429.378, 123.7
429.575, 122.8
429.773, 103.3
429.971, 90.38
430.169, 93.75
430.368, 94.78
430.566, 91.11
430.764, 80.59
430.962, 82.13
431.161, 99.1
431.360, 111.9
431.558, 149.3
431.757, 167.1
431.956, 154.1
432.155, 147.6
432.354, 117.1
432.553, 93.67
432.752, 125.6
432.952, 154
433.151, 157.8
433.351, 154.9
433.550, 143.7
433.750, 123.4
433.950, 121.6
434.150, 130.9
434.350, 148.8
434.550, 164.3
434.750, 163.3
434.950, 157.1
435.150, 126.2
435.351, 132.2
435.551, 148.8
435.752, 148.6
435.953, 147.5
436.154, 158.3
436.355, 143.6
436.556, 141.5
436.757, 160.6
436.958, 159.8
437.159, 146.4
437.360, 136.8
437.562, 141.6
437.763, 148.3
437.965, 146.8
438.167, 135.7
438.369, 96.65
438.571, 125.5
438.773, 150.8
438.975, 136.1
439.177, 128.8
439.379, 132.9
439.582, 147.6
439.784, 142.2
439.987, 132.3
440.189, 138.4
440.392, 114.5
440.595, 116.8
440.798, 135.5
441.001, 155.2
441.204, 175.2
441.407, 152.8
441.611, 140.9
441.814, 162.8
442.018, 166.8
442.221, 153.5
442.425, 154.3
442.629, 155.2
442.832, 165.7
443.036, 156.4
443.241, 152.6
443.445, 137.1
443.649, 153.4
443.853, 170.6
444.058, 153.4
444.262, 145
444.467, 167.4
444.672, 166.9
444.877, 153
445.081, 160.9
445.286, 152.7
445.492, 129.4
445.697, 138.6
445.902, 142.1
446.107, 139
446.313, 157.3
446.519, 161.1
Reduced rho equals 438.04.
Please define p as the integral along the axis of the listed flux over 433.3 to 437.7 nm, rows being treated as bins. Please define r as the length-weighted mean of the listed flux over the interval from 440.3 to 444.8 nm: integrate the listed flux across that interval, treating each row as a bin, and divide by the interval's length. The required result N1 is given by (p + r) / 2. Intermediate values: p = 640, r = 152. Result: 396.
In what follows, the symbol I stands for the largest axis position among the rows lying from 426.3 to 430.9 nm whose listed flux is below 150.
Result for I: 430.764 nm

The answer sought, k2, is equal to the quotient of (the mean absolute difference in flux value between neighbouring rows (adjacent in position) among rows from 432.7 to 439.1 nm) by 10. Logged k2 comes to 1.21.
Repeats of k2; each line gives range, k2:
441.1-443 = 1.07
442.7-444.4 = 1.25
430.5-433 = 1.92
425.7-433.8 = 1.44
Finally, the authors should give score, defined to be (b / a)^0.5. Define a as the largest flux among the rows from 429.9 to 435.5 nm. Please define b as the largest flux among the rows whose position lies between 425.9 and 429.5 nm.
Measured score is 0.93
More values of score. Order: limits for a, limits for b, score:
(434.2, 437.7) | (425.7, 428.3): 0.94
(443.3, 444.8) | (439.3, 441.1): 0.95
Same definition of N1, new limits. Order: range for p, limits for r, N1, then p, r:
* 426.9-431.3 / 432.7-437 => 309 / 472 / 146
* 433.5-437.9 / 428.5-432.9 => 377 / 639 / 115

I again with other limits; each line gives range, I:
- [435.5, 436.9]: 436.556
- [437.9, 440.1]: 439.987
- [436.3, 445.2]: 444.262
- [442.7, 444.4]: 444.262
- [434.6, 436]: 435.953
